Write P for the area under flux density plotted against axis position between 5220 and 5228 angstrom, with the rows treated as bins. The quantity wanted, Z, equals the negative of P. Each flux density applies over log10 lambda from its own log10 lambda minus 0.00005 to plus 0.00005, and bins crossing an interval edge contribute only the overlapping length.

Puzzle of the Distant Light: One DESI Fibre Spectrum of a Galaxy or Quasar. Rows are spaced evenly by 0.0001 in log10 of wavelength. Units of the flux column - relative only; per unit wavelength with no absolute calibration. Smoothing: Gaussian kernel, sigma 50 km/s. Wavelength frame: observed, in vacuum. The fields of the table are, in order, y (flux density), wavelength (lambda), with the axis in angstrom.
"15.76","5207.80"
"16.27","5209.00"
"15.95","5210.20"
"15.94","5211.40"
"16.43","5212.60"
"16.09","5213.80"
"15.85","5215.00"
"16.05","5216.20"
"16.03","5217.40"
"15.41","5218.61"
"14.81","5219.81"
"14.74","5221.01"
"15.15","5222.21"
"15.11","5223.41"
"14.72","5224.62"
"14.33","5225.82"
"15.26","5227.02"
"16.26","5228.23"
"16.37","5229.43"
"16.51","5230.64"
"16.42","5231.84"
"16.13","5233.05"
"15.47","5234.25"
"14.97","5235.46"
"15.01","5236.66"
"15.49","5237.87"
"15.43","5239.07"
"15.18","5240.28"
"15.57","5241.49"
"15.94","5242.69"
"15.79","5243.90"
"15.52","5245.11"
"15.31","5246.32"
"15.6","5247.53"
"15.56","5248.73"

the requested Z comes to -120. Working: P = 120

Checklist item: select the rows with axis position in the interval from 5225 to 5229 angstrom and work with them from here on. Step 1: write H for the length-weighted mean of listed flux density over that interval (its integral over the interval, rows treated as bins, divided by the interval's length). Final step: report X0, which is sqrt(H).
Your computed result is 3.91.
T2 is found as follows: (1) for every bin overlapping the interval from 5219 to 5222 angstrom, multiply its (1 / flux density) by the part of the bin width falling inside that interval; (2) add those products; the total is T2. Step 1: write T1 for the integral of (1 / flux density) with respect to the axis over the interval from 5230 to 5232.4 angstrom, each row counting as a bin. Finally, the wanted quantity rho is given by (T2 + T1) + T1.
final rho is 0.49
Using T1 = 0.146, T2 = 0.202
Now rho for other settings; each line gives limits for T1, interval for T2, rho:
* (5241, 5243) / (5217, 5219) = 0.38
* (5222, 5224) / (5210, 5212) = 0.39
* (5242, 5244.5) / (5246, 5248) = 0.45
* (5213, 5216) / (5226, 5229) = 0.57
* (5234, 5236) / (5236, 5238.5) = 0.43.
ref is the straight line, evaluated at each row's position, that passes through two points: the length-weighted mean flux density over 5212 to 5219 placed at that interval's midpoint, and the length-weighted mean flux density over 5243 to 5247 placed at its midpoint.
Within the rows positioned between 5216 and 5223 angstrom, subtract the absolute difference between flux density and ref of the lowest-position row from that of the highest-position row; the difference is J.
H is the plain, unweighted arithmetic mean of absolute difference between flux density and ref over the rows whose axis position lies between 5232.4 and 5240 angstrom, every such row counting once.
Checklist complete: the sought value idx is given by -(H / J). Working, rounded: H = 0.4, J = 0.65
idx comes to -0.6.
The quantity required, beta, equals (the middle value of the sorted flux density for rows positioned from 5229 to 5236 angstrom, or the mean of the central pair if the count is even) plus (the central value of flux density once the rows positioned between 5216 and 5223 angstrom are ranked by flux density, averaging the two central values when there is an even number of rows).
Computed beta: 31.5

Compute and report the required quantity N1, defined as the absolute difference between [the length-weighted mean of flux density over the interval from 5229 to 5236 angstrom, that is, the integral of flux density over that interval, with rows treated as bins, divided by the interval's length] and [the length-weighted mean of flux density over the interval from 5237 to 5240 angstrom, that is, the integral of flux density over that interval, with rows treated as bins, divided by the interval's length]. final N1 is 0.58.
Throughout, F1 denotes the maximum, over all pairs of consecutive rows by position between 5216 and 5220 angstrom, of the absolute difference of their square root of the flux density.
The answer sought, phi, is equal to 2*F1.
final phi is 0.16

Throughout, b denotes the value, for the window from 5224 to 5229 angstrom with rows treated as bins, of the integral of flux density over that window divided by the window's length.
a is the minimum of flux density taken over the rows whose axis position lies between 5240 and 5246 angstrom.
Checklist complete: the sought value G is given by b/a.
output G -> 1.00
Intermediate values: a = 15.18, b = 15.2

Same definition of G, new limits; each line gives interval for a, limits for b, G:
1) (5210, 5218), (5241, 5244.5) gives 1.00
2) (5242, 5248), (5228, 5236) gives 1.05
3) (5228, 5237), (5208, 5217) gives 1.07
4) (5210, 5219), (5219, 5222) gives 0.97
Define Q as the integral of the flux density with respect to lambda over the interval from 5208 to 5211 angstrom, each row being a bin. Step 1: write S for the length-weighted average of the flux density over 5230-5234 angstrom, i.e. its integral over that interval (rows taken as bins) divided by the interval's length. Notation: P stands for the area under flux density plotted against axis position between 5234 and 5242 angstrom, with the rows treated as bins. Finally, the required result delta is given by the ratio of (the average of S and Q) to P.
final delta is 0.3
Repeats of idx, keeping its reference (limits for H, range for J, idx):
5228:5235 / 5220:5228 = 0.9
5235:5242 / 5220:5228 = 0.6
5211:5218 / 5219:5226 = -0.4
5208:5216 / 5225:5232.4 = 0.2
